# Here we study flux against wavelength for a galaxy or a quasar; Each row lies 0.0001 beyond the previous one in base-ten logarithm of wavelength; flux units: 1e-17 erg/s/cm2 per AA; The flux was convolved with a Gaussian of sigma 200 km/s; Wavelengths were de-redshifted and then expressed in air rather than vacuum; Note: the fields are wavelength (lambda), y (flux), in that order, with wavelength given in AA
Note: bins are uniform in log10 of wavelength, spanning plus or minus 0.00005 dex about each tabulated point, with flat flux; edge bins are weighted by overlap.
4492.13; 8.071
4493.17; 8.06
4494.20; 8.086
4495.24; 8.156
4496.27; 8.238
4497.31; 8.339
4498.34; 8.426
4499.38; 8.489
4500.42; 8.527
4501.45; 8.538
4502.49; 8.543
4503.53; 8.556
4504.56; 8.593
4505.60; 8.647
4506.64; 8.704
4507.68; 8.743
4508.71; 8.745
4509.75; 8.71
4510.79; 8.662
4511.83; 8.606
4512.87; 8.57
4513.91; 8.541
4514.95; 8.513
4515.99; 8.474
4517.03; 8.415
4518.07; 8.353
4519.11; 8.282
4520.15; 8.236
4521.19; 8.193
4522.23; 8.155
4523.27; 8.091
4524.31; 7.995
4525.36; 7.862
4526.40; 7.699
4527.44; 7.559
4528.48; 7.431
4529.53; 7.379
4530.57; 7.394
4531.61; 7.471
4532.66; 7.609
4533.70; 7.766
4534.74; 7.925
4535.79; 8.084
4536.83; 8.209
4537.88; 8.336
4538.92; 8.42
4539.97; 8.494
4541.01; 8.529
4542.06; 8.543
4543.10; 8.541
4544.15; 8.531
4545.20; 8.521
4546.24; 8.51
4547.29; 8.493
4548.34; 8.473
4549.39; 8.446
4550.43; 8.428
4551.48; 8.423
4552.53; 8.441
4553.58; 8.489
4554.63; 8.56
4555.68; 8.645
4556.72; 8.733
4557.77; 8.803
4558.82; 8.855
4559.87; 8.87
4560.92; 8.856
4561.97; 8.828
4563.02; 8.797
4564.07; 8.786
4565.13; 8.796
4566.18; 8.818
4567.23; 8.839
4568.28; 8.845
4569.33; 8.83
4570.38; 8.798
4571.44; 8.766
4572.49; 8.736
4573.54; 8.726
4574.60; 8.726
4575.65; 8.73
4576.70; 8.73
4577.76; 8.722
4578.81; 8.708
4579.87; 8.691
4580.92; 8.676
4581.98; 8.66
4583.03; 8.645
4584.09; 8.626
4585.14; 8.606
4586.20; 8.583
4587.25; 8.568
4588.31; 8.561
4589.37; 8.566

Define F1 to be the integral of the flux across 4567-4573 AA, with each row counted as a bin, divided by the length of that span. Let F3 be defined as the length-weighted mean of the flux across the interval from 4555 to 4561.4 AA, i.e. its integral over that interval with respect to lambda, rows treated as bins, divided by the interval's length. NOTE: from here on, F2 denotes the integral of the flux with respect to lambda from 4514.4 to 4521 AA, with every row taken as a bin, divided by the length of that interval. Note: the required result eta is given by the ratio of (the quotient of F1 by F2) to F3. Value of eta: 0.120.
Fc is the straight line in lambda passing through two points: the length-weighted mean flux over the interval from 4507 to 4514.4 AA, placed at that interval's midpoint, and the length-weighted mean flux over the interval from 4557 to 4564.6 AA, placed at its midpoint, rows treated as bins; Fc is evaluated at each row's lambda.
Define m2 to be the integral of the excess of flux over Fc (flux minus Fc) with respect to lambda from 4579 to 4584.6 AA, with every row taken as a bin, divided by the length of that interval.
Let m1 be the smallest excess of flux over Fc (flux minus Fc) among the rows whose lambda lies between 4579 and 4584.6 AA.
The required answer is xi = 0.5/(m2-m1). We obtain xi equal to 11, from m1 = -0.3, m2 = -0.23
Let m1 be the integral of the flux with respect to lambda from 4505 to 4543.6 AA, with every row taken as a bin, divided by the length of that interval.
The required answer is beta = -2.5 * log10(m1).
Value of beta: -2.29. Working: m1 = 8.21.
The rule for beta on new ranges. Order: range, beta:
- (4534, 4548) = -2.31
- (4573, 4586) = -2.35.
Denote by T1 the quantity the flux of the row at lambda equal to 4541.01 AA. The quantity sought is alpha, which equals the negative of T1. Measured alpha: -8.5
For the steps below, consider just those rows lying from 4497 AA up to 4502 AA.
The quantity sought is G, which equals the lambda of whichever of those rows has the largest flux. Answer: 4501.45 AA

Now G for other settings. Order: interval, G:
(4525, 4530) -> 4525.36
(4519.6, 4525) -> 4520.15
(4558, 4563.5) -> 4559.87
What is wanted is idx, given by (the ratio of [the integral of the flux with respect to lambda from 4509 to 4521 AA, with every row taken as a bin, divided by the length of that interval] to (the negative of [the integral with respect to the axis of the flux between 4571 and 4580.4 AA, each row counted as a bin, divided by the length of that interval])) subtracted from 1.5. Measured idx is 2.47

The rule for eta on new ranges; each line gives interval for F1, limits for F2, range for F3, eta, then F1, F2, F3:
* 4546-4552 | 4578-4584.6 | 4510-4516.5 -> 0.114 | 8.5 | 8.7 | 8.56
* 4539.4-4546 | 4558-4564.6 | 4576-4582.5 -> 0.111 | 8.5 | 8.8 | 8.69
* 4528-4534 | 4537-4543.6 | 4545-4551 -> 0.104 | 7.5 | 8.5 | 8.48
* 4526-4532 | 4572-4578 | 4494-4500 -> 0.104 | 7.5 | 8.7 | 8.29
